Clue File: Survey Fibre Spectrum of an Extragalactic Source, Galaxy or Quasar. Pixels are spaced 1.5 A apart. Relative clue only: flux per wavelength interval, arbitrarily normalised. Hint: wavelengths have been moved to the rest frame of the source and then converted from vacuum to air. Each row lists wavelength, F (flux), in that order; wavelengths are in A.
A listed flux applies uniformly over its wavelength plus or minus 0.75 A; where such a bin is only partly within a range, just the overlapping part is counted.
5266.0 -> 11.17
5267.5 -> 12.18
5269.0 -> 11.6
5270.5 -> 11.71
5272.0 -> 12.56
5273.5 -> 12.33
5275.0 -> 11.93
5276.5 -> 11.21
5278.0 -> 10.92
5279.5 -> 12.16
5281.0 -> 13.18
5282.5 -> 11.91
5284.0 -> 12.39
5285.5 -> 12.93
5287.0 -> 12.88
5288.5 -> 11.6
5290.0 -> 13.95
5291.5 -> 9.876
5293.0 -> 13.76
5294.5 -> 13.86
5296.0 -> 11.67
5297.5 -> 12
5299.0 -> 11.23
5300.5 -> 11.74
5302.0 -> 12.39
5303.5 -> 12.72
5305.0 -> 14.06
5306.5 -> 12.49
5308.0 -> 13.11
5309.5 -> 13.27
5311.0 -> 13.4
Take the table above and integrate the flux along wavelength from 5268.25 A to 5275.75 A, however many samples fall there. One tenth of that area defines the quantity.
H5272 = 9.0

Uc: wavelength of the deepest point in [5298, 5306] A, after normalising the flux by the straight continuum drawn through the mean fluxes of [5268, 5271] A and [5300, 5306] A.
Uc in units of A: 5299.0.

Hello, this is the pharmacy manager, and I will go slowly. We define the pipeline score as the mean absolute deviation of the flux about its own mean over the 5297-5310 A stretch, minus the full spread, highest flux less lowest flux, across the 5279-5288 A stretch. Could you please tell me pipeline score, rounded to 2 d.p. -0.62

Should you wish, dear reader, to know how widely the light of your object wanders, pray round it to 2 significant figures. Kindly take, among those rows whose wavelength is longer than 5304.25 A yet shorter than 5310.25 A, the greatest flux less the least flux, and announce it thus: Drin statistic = 1.6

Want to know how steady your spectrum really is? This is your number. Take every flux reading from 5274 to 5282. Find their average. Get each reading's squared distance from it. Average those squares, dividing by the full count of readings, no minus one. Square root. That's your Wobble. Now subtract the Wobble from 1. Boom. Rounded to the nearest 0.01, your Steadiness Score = 0.21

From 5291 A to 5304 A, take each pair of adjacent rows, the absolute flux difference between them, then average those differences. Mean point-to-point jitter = 1.1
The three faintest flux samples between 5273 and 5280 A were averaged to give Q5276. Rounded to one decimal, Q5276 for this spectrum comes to 11.4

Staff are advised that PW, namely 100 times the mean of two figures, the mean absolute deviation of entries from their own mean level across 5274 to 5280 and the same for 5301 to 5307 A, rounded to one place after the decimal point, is 53.1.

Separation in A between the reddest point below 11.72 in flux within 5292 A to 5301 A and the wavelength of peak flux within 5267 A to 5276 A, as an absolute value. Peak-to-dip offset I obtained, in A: 27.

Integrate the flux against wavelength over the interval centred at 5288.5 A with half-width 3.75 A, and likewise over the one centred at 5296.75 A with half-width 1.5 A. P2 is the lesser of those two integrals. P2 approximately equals 35.5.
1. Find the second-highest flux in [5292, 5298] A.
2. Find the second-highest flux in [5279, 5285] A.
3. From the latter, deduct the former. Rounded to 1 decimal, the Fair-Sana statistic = -1.4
